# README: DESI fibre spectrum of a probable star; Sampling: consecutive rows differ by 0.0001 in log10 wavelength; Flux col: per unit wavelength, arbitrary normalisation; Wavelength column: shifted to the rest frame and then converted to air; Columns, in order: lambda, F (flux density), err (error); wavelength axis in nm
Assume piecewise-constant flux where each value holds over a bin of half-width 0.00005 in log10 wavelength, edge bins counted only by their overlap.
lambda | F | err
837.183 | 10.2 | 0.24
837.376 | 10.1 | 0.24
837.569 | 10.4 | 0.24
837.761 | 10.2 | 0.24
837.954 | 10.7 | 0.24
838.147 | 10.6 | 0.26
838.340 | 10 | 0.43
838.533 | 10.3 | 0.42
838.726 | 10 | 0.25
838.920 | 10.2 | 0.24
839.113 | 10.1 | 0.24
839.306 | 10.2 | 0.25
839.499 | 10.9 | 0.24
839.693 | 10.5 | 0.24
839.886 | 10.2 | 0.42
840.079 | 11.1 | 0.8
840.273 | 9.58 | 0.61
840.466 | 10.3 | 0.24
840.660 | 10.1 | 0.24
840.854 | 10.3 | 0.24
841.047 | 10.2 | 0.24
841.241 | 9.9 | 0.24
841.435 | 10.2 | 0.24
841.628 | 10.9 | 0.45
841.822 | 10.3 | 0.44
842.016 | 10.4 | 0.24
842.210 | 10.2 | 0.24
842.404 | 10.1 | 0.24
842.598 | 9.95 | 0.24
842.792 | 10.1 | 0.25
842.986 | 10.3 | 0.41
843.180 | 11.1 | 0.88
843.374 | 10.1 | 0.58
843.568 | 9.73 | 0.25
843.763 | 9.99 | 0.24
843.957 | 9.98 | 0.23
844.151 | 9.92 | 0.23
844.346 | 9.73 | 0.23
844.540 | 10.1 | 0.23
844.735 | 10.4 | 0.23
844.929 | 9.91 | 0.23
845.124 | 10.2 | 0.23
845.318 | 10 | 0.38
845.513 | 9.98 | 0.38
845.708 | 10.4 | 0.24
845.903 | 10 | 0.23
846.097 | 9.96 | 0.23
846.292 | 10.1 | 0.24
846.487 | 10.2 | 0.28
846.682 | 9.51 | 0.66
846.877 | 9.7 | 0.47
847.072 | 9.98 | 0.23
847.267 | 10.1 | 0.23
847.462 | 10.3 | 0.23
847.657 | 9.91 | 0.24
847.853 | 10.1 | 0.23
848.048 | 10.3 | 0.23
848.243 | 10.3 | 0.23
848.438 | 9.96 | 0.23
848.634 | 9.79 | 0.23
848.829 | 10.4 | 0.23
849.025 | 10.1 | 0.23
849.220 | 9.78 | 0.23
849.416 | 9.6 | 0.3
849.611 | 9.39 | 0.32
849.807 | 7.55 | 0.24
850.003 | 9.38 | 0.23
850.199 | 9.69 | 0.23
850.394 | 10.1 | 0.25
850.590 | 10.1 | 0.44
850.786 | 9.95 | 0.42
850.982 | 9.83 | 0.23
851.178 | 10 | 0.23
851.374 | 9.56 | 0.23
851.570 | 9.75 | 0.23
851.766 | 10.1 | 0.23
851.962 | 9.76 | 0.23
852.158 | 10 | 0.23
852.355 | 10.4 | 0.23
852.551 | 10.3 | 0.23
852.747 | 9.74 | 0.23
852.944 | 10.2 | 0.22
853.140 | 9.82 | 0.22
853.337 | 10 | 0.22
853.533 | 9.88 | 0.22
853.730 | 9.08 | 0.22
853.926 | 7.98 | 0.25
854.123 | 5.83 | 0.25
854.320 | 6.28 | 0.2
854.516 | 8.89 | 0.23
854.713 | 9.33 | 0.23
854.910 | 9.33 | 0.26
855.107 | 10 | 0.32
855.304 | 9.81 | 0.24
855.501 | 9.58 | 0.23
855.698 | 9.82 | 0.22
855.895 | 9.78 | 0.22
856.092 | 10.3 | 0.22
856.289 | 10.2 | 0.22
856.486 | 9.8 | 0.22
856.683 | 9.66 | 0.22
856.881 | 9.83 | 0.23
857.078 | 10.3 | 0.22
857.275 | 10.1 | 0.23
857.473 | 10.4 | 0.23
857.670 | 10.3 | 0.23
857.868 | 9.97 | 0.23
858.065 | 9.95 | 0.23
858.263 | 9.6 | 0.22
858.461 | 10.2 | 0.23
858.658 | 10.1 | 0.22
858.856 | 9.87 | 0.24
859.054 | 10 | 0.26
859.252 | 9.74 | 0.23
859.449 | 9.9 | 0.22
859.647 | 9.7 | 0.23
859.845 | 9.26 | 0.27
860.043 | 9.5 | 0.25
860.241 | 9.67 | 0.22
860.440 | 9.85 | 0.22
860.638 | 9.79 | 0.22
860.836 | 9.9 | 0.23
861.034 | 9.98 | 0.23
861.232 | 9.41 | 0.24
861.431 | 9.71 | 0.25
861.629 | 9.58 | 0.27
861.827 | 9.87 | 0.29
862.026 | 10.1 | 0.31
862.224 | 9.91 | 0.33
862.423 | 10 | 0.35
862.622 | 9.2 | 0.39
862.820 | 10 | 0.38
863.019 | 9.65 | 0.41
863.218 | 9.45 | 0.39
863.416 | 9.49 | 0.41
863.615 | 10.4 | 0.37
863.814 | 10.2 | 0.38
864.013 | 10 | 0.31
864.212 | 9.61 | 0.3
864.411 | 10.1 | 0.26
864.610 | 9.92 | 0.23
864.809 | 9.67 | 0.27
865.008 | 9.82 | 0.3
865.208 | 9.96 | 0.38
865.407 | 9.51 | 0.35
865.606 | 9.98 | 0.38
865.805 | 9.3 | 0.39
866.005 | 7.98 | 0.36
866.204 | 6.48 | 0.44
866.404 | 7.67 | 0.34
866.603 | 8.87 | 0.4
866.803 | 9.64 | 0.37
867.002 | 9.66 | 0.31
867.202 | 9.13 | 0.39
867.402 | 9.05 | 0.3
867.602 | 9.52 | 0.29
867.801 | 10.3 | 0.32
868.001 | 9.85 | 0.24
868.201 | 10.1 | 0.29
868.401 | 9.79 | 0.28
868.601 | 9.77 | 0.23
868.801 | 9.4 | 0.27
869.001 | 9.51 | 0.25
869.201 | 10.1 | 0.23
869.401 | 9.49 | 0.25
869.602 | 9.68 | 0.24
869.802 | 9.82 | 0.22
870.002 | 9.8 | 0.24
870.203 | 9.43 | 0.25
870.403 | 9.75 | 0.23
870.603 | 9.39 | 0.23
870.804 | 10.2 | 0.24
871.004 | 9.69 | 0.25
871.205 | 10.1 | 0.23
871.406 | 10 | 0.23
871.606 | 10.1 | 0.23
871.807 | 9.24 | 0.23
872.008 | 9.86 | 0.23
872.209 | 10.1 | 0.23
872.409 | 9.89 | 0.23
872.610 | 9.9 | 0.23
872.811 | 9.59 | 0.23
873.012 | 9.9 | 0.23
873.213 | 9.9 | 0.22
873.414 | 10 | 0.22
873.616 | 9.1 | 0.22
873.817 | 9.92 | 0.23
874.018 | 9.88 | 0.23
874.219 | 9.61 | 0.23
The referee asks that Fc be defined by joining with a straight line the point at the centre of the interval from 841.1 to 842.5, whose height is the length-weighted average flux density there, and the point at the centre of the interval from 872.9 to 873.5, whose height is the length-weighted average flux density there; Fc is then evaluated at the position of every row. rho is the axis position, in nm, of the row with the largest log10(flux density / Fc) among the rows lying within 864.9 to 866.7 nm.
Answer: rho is 865.606 nm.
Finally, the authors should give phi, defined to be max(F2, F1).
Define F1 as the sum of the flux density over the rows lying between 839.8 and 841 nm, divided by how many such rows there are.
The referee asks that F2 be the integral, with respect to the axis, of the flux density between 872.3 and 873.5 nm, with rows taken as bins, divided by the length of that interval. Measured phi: 10.3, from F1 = 10.3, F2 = 9.9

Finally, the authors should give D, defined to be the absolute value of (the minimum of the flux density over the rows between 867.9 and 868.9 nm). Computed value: 9.4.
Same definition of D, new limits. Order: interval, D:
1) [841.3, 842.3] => 10.2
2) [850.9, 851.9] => 9.6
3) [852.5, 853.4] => 9.7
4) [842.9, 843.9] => 9.7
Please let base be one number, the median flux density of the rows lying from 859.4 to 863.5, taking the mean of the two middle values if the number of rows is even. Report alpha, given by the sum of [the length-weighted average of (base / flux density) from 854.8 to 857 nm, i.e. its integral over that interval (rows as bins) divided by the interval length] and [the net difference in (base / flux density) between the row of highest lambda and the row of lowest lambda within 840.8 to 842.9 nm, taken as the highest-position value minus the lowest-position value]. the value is 1.01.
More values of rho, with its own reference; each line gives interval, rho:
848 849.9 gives 848.829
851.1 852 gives 851.766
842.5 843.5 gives 843.180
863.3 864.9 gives 863.615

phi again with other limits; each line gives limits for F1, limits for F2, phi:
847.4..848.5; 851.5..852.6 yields 10.1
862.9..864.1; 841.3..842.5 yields 10.3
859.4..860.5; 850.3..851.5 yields 9.9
